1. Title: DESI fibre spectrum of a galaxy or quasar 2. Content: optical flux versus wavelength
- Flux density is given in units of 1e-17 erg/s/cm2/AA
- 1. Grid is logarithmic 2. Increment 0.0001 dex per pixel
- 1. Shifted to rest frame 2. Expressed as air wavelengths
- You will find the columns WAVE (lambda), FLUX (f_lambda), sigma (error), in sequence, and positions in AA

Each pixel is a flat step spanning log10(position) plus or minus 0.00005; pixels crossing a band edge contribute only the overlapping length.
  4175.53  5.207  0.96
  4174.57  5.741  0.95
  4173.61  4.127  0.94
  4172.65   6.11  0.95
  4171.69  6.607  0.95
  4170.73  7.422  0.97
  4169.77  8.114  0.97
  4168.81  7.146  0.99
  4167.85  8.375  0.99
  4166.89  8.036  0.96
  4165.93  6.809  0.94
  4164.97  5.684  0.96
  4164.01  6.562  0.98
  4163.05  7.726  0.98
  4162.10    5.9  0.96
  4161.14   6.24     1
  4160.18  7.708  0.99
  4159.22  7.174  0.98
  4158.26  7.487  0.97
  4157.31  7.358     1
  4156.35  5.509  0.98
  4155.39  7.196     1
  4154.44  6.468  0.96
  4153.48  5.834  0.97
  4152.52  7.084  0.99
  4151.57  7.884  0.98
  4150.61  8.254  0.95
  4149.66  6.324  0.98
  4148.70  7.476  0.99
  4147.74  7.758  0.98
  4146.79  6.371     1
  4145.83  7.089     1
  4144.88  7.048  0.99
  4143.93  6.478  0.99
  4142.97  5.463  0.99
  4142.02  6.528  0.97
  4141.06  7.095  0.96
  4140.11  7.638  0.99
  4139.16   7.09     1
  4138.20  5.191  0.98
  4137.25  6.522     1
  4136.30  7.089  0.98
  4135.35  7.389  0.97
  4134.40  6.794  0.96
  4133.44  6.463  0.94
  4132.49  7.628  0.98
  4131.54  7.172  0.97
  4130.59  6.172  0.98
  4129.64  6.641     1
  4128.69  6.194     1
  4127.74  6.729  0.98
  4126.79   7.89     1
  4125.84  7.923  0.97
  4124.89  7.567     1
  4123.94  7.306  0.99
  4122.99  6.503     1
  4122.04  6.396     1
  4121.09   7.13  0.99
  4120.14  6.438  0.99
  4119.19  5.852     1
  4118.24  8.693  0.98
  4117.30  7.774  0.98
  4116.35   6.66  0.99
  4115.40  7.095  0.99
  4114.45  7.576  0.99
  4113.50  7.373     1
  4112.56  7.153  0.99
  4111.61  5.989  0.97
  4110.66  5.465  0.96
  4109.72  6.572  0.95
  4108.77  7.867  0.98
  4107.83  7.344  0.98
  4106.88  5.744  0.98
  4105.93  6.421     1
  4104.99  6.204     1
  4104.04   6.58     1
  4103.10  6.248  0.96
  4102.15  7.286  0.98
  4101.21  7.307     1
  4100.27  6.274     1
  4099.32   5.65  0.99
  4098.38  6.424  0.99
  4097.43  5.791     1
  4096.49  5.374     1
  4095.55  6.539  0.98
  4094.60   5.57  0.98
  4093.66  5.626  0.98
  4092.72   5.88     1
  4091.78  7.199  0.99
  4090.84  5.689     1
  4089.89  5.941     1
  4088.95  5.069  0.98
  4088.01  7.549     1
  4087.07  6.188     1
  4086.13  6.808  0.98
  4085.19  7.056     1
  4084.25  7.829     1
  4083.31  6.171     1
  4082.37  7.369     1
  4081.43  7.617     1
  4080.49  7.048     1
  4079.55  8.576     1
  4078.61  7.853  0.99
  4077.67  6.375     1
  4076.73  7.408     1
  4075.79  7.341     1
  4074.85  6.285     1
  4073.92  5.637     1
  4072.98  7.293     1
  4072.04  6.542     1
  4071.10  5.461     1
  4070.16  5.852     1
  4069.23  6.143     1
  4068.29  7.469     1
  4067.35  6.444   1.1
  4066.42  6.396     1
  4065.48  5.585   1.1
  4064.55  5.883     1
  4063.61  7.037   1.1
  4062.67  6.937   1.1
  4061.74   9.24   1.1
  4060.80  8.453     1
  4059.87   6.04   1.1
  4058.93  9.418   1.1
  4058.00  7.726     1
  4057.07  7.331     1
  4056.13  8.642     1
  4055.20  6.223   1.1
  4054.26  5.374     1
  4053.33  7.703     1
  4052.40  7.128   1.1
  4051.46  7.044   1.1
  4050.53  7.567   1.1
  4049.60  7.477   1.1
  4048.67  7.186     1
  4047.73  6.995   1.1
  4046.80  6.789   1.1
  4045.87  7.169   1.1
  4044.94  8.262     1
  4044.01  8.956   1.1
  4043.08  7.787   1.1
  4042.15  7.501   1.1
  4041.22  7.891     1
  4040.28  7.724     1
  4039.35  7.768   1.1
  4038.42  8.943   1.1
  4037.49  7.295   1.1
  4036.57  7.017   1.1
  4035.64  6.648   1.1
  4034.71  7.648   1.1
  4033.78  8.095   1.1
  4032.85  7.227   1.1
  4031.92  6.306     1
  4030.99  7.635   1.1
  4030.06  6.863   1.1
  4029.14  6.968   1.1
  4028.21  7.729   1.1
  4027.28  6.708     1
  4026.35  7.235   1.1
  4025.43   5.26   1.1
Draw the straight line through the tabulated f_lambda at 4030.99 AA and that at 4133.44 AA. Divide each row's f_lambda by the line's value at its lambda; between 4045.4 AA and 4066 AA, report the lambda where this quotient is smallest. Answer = 4054.26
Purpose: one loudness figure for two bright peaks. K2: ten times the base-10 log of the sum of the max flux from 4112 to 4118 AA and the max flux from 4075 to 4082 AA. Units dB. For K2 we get 12.1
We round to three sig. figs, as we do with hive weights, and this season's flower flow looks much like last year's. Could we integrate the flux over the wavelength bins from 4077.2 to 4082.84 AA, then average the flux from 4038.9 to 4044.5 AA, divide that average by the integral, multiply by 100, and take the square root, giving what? 4.34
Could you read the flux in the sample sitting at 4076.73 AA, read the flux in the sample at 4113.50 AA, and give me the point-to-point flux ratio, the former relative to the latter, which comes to 1.00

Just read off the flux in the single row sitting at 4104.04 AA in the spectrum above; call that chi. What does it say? 6.58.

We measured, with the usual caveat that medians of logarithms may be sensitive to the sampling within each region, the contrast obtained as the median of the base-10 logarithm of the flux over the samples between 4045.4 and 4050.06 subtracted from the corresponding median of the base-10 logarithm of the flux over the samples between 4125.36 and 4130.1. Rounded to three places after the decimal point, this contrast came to -0.028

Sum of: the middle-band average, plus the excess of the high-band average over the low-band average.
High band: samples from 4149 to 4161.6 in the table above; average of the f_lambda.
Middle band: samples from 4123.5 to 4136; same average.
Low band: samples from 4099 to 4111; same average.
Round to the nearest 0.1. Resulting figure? 7.5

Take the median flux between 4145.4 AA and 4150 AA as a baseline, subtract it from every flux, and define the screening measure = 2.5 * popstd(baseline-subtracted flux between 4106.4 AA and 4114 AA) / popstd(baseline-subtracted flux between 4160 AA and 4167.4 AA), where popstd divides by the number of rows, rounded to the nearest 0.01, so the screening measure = 2.45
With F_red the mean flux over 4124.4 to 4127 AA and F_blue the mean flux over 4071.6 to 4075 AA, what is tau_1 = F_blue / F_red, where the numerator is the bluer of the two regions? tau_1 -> 0.83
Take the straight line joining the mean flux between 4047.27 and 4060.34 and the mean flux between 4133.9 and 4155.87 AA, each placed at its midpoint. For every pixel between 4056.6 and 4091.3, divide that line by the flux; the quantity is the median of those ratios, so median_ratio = 1.04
